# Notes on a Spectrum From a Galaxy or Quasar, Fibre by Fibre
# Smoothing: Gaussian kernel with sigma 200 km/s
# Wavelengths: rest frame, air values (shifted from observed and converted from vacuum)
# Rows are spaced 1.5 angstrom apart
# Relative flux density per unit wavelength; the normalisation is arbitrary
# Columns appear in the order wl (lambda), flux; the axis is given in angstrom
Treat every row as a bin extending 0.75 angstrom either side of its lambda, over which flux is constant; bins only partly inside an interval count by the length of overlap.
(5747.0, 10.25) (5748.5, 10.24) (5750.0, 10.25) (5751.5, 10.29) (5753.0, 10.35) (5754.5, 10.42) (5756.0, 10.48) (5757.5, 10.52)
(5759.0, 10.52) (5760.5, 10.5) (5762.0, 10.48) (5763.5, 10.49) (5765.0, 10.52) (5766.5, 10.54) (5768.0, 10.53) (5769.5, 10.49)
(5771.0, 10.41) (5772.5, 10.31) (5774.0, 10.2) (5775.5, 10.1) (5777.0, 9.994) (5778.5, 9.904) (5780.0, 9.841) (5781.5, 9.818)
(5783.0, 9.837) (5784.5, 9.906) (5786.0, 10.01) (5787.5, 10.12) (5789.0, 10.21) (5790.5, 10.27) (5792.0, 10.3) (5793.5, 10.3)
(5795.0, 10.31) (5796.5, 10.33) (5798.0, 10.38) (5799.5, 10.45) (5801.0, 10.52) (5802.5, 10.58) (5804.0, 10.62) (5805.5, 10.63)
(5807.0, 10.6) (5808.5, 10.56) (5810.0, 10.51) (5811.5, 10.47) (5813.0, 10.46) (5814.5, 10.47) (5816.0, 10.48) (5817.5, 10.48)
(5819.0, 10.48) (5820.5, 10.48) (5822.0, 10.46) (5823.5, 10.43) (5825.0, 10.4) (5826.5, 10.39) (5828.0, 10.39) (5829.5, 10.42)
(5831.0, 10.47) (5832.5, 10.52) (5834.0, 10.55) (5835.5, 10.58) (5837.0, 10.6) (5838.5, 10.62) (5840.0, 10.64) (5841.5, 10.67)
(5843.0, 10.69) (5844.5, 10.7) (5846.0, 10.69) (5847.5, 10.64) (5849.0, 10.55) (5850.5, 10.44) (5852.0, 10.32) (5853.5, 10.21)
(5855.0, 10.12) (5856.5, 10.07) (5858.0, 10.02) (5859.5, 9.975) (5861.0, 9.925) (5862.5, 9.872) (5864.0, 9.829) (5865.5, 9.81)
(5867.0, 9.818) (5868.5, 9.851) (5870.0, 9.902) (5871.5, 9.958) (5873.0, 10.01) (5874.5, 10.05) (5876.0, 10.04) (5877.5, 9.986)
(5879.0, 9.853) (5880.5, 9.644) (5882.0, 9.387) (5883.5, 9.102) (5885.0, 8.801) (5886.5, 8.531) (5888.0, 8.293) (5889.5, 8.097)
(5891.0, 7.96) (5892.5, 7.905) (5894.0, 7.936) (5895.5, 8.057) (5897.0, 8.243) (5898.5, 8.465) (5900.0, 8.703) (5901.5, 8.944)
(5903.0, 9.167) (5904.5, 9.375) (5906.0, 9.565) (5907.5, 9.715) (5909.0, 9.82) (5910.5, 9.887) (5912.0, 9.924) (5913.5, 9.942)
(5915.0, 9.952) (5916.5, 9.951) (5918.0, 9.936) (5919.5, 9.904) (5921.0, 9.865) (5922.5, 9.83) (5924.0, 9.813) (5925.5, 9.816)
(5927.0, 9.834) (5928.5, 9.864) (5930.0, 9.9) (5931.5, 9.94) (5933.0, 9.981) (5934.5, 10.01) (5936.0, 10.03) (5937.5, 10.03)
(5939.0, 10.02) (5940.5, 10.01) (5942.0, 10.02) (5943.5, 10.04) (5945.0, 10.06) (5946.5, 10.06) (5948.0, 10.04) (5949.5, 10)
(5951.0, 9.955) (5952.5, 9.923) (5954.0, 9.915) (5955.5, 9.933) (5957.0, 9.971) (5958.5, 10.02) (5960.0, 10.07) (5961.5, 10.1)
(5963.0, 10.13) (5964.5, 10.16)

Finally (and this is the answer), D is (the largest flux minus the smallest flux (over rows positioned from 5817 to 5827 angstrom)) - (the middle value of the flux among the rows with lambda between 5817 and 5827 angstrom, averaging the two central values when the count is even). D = -10.4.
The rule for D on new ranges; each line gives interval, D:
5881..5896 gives -6.7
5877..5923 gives -7.3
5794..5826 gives -10.2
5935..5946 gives -10.0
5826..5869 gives -9.5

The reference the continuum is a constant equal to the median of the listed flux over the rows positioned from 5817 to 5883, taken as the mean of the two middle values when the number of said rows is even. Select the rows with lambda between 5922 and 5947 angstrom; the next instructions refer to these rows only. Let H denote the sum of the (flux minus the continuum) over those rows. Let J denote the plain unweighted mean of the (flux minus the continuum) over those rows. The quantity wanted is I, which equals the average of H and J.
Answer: -3.9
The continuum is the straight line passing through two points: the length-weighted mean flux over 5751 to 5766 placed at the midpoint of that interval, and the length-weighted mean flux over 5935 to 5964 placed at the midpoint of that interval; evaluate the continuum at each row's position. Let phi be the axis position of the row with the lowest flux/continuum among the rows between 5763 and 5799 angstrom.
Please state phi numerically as 5781.5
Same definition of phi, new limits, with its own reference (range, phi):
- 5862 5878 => 5865.5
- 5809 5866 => 5865.5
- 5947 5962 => 5954.0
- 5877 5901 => 5892.5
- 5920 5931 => 5924.0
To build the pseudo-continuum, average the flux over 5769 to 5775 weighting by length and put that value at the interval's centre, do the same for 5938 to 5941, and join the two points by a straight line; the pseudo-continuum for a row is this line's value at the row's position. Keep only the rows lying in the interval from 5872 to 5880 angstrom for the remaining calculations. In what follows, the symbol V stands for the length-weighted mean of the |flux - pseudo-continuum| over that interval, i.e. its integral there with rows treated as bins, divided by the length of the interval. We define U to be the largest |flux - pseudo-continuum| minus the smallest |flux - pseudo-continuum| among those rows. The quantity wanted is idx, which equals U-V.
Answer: 0.03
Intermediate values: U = 0.19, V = 0.2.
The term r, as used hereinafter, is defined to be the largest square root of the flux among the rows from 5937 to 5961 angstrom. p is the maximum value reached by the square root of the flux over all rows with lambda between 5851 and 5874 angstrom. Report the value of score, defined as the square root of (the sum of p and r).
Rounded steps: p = 3.21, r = 3.17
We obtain 2.53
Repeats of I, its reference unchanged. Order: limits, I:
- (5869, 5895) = -11.2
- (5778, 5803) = -1.9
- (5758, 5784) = -1.1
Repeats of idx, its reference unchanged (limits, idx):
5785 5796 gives 0.20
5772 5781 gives 0.17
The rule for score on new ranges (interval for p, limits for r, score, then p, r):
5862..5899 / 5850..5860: 2.53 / 3.17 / 3.23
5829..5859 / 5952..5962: 2.54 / 3.27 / 3.18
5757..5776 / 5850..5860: 2.55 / 3.25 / 3.23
